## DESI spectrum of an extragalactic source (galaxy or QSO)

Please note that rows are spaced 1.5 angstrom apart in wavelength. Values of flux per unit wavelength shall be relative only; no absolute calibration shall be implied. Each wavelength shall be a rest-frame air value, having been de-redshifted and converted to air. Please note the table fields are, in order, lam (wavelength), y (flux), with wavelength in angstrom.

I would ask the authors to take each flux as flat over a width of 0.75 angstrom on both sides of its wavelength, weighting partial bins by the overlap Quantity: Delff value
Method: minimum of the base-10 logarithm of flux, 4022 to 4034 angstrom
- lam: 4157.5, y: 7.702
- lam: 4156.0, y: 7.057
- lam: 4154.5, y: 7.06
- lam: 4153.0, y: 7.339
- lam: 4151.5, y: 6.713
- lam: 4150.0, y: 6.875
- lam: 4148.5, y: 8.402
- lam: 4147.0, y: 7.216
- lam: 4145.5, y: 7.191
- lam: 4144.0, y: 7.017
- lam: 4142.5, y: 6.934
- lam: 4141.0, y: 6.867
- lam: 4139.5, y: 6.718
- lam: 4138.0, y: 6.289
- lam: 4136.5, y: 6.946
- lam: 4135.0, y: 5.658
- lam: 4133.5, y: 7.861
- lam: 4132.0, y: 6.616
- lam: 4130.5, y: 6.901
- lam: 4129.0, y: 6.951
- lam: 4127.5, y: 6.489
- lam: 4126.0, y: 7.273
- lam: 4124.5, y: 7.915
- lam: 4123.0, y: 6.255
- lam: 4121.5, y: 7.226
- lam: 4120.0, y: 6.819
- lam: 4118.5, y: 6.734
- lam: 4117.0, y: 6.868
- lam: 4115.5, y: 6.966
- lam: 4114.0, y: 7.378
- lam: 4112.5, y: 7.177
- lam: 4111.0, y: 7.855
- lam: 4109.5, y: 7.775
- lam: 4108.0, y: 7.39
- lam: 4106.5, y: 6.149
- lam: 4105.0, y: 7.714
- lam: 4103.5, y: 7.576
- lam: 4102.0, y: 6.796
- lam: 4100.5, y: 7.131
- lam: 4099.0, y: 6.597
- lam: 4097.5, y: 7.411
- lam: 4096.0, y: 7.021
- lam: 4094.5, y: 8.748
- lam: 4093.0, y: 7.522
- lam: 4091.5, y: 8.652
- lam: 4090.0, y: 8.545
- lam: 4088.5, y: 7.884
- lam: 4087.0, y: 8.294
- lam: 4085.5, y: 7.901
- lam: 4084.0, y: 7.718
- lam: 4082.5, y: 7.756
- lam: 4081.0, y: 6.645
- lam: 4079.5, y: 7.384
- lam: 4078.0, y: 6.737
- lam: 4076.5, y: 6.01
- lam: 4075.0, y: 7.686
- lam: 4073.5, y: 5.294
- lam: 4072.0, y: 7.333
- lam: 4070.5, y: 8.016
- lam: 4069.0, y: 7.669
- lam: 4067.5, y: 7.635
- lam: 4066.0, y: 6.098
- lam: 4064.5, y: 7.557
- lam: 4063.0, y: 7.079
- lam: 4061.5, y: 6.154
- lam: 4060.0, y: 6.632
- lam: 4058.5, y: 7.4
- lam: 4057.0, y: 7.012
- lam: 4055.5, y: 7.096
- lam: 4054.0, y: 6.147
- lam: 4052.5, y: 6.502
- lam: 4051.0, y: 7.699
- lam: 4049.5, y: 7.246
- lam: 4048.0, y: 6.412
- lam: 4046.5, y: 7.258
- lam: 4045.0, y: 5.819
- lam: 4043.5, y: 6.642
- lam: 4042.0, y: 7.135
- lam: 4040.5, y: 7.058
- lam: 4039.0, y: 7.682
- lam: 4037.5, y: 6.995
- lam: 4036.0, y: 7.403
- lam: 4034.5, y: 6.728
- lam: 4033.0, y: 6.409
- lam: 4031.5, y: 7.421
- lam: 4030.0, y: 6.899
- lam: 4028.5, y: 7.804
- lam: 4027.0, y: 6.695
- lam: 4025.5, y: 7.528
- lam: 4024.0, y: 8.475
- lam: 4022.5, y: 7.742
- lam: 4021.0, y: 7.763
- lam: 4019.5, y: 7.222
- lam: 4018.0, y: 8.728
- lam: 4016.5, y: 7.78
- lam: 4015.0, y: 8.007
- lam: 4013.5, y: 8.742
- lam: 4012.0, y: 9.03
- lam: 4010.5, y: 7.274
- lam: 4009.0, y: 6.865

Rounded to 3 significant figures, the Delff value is 0.807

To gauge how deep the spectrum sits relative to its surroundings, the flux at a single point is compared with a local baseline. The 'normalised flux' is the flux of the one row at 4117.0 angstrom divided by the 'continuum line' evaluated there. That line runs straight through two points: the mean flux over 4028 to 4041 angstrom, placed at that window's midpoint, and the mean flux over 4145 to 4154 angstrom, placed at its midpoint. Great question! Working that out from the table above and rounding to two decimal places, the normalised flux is 0.95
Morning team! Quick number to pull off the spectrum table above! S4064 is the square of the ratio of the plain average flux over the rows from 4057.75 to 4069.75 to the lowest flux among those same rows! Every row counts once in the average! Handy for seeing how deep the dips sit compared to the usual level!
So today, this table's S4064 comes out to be 1.33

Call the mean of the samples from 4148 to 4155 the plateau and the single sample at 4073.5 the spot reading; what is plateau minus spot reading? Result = 2.0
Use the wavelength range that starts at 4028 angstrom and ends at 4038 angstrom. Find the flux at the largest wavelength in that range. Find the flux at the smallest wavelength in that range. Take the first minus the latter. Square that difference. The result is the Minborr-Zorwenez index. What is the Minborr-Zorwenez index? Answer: 0.7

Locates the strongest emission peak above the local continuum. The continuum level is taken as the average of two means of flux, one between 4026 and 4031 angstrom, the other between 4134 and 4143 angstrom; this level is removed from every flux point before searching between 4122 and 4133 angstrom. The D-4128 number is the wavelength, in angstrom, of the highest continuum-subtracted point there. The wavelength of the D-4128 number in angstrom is 4124.5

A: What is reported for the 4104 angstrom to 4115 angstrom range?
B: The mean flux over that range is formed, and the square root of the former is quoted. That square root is 2.71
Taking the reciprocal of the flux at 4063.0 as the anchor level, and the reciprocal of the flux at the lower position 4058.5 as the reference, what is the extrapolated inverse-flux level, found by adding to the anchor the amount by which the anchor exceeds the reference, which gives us 0.147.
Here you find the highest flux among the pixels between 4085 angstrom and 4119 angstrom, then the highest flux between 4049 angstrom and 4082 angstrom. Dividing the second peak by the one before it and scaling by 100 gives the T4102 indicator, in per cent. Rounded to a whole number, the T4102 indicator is 92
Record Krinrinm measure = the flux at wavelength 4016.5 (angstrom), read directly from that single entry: 7.78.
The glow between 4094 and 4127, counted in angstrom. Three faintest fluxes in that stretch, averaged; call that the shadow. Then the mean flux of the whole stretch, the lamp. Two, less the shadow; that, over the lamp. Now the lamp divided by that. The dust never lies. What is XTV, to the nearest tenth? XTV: -12.0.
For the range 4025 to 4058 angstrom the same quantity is -11.8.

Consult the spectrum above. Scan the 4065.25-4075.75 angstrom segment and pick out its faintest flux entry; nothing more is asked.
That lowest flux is 5.294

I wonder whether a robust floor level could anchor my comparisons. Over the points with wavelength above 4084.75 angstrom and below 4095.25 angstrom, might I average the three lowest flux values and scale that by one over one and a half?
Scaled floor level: 5.2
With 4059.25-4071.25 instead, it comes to 4.2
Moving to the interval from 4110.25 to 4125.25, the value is 4.4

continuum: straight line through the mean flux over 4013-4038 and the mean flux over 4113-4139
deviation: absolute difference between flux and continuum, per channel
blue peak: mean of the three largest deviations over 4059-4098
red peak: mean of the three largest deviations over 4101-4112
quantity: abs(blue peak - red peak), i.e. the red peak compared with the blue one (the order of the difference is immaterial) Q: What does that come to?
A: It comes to 0.9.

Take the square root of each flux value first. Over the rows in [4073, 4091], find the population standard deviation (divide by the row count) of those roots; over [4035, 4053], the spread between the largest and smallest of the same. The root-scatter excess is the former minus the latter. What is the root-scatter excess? -0.19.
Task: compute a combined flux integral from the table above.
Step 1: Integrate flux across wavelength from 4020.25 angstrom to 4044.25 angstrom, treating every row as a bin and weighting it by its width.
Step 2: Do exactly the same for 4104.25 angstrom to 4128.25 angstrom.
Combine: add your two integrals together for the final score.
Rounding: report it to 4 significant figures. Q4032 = 345.5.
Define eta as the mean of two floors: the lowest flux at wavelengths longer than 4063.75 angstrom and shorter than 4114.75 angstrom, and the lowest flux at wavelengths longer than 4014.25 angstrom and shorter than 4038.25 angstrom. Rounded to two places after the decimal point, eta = 5.85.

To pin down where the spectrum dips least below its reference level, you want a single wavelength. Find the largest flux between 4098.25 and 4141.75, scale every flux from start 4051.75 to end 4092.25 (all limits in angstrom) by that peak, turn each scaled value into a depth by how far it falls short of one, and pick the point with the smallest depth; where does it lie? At 4091.5 angstrom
